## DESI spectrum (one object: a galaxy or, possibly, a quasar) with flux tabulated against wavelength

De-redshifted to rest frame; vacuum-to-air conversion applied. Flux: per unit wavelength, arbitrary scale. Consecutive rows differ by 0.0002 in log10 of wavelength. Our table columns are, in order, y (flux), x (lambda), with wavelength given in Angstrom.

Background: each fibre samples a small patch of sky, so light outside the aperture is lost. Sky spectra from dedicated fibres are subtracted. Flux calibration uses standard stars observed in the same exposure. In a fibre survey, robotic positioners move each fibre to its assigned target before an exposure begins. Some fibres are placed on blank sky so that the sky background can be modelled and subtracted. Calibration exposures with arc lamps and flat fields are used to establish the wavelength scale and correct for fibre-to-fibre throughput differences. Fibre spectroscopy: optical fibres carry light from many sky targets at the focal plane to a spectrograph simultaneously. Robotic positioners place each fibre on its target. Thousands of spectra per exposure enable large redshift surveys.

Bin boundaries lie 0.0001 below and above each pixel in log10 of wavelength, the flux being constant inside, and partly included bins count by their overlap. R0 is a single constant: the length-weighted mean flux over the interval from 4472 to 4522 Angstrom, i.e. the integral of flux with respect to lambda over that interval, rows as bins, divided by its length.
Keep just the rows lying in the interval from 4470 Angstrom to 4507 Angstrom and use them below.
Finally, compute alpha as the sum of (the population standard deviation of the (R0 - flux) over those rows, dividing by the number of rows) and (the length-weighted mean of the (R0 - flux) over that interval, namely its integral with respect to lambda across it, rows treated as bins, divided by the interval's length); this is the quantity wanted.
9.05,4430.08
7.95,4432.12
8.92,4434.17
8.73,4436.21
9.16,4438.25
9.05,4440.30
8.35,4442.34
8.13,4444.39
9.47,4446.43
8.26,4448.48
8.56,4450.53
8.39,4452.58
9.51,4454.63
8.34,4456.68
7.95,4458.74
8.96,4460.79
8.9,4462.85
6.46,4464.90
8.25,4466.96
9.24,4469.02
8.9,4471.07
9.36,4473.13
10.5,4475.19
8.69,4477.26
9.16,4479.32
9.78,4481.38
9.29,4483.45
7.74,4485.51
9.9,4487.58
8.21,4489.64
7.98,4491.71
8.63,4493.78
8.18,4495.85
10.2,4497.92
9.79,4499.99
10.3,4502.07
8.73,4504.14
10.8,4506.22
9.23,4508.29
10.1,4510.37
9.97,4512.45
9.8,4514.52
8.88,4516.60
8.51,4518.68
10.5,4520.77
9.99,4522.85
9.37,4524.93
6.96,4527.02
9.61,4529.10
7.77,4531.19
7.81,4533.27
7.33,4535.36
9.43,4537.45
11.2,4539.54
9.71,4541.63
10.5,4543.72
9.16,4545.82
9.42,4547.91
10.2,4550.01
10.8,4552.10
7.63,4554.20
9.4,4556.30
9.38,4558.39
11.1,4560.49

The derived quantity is 1.01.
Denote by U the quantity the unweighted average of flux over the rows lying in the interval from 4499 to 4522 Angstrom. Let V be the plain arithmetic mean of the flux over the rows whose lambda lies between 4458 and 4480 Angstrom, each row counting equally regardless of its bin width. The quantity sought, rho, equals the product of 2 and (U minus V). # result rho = 1.9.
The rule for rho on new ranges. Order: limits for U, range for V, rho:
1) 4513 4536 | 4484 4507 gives -0.7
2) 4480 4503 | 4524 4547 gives 0.2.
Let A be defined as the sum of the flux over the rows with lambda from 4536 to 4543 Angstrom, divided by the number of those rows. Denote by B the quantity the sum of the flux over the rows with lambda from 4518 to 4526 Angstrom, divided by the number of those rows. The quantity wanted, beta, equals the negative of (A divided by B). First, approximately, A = 10.1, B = 9.6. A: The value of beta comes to -1.05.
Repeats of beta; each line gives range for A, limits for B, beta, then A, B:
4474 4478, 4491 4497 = -1.16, 9.6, 8.3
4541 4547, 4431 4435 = -1.16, 9.8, 8.4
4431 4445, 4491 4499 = -0.98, 8.6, 8.7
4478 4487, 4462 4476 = -1.02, 9.0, 8.8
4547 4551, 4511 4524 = -1.02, 9.8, 9.6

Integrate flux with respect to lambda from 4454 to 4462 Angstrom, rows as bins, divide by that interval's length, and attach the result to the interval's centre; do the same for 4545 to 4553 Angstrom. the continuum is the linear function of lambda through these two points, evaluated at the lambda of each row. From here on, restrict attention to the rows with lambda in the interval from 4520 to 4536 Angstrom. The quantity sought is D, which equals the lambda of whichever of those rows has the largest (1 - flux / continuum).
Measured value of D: 4527.02 Angstrom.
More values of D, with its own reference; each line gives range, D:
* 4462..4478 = 4464.90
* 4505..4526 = 4518.68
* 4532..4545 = 4535.36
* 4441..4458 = 4444.39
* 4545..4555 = 4554.20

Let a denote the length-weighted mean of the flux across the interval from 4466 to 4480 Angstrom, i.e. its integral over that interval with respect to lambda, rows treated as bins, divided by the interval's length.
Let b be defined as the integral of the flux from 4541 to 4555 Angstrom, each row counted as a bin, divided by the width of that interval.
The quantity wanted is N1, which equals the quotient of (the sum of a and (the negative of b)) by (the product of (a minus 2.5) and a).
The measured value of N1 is -0.008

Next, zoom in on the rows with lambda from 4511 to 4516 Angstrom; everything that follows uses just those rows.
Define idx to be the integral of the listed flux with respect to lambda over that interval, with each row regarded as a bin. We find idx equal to 49.1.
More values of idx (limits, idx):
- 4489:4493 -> 32.4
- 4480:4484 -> 38.1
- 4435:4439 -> 35.8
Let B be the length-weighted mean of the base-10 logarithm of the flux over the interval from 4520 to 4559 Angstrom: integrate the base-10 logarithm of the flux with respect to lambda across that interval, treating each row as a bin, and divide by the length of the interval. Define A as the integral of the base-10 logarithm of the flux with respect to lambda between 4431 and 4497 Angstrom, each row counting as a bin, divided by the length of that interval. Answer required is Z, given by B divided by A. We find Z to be 1.03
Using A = 0.939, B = 0.963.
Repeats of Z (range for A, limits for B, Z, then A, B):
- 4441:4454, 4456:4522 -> 1.03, 0.933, 0.957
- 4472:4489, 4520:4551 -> 1.00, 0.966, 0.962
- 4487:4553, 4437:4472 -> 0.96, 0.967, 0.932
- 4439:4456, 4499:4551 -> 1.03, 0.940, 0.970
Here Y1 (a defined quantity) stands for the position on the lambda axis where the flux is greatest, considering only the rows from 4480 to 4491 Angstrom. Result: 4487.58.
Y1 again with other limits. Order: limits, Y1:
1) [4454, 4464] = 4454.63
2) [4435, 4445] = 4438.25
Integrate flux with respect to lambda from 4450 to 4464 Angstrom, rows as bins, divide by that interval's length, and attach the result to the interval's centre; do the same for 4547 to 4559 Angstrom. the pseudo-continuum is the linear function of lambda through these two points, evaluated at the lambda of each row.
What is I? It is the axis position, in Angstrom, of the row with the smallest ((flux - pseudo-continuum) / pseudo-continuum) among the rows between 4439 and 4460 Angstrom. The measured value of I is 4458.74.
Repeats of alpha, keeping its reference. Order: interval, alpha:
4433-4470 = 1.44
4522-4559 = 1.33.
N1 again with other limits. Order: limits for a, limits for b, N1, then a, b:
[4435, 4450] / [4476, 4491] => -0.004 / 8.74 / 9.0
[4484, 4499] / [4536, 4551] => -0.021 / 8.72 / 9.9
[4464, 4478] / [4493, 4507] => -0.013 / 8.79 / 9.5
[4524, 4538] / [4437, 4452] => -0.009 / 8.28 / 8.7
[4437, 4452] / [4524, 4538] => 0.008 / 8.70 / 8.3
